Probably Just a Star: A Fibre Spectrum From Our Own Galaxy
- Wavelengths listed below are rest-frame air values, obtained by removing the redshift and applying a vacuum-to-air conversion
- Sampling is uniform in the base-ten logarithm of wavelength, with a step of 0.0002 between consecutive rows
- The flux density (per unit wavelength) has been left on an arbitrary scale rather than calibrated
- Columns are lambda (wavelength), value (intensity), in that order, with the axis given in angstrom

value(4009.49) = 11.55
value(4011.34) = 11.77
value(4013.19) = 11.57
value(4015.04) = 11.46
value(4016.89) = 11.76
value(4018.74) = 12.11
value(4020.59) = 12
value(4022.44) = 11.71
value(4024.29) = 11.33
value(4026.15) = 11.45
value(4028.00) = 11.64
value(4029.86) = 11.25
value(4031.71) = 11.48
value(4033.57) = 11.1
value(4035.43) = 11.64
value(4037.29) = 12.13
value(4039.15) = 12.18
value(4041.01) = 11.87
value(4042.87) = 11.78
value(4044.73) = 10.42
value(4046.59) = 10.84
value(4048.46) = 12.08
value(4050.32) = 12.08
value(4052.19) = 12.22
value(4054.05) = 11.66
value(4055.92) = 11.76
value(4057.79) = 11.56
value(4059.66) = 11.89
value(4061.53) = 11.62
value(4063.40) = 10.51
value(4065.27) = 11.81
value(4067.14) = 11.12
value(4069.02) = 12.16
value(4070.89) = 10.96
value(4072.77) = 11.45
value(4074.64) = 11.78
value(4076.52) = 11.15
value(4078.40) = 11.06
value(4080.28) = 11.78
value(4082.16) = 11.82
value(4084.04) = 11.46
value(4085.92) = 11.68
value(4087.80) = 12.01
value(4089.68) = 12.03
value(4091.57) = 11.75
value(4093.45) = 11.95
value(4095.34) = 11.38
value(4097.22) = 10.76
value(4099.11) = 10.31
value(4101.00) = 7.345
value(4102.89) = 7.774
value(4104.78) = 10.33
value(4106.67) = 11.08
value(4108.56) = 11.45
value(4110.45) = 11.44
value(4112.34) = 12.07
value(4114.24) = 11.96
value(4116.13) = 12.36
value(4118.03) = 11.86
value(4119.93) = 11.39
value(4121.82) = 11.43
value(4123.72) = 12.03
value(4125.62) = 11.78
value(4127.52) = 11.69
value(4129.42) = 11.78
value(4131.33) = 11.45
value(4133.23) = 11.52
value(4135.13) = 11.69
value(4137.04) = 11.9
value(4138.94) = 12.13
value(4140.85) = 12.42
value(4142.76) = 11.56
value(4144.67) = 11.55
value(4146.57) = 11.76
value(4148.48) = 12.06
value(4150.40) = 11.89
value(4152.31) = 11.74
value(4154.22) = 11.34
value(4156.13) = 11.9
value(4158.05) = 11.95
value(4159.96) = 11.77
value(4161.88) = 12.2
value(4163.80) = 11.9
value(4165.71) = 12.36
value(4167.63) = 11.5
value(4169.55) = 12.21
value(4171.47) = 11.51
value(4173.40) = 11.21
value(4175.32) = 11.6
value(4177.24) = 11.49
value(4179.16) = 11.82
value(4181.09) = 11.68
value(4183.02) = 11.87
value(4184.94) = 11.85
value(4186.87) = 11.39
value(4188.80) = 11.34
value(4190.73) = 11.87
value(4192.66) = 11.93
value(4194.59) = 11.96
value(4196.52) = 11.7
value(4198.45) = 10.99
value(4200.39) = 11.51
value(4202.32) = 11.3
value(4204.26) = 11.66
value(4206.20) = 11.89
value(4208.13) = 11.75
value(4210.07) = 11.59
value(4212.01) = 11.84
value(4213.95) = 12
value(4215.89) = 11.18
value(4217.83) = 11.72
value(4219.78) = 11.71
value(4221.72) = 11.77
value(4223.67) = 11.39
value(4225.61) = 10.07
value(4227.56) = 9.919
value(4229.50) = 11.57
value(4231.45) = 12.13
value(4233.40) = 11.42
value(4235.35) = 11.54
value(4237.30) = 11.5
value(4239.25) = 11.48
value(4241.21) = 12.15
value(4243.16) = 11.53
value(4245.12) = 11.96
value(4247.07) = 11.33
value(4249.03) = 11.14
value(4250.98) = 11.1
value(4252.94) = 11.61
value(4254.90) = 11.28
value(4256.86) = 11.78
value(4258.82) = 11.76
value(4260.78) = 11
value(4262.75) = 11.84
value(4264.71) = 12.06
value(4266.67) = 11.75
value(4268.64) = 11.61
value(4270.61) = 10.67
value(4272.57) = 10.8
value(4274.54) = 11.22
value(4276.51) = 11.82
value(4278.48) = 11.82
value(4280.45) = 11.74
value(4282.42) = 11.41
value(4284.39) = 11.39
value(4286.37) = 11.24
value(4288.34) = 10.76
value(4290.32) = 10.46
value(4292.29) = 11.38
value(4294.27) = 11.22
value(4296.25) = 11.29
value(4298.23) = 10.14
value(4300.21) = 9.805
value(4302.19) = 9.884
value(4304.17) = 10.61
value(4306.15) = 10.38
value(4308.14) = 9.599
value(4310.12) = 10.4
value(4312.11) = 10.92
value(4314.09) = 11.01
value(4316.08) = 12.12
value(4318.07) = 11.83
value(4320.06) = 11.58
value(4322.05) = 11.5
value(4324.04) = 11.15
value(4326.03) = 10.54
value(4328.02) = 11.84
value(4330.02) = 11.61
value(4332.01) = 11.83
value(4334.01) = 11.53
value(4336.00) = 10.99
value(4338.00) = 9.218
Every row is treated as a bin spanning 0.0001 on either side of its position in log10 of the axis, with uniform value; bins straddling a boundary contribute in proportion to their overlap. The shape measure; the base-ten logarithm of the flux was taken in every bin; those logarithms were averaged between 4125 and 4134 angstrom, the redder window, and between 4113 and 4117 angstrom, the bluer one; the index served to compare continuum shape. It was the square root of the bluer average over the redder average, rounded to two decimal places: 1.01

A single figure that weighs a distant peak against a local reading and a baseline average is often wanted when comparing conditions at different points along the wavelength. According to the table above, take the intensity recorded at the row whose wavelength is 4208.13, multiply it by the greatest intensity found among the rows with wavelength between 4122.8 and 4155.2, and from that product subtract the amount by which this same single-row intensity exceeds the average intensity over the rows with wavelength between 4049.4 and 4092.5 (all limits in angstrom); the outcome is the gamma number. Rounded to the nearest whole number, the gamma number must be 146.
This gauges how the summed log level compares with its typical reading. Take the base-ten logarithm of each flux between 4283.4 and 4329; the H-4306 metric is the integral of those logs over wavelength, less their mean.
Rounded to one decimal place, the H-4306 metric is 46.3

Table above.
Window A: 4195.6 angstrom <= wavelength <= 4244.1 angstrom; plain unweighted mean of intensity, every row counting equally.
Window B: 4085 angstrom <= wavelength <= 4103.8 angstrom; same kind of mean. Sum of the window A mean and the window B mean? 22.2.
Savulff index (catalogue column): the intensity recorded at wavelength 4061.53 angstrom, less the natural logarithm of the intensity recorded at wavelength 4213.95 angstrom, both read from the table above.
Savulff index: 9.1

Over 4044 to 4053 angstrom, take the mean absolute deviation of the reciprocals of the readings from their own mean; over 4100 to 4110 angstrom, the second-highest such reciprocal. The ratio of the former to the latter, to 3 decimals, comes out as 0.043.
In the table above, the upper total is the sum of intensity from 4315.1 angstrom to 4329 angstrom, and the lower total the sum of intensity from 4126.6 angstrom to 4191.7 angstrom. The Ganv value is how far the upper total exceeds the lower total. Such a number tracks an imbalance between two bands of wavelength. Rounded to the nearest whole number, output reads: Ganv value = -319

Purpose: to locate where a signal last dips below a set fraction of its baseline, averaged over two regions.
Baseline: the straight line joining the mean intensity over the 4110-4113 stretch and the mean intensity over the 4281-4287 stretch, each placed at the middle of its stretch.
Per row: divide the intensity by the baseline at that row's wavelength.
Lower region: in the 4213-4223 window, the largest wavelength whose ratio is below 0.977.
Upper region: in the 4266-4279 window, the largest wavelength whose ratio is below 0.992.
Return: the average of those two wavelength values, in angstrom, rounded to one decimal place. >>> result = 4245.2 angstrom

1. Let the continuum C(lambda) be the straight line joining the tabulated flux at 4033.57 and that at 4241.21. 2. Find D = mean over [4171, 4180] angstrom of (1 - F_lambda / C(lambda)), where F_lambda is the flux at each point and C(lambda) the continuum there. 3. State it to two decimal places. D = 0.02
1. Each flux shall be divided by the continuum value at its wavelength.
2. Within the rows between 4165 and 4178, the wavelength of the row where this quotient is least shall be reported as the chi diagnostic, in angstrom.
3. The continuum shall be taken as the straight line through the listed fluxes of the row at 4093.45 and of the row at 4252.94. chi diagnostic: 4173.40 angstrom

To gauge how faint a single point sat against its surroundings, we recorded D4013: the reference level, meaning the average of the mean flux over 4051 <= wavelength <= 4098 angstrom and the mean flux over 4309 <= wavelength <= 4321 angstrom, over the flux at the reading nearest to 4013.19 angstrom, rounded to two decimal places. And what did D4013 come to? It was 0.99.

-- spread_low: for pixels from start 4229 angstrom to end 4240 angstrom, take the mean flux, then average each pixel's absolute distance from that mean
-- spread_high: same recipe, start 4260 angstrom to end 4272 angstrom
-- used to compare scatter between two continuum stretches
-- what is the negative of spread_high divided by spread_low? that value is -2.5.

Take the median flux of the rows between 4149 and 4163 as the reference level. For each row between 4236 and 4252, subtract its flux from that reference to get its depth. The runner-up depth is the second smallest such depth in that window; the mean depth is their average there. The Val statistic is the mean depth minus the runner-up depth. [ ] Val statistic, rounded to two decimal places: 0.44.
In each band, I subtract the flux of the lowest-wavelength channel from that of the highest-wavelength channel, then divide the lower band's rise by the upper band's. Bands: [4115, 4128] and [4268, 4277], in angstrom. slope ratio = -3.2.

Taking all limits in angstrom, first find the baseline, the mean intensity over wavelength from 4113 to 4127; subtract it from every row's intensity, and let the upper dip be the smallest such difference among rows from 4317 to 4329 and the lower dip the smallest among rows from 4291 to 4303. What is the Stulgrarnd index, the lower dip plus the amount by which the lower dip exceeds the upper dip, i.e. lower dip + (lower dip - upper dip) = -2.8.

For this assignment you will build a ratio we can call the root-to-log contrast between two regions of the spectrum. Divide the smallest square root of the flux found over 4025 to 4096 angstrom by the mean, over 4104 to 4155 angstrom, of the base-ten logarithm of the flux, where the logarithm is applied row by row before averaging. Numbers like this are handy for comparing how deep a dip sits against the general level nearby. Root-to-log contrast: 3.02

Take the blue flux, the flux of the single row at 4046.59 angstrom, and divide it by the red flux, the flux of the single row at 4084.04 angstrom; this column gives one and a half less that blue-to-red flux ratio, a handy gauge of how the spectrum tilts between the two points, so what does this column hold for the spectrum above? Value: 0.55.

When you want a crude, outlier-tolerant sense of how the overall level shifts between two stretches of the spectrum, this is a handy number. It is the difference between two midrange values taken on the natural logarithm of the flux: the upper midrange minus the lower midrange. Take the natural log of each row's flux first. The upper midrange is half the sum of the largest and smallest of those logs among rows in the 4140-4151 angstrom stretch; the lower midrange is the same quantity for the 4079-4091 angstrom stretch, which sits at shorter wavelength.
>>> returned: 0.02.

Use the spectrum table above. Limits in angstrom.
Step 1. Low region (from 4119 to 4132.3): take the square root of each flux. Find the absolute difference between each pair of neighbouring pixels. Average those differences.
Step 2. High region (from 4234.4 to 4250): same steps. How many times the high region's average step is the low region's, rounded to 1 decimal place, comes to 1.6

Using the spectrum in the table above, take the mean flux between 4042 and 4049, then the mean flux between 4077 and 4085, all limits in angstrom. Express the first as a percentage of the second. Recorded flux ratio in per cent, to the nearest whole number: 98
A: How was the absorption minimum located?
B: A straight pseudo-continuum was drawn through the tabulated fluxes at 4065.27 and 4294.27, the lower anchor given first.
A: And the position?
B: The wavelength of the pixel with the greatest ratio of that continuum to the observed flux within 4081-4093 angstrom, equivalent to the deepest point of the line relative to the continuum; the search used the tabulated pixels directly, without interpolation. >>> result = 4084.04 angstrom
